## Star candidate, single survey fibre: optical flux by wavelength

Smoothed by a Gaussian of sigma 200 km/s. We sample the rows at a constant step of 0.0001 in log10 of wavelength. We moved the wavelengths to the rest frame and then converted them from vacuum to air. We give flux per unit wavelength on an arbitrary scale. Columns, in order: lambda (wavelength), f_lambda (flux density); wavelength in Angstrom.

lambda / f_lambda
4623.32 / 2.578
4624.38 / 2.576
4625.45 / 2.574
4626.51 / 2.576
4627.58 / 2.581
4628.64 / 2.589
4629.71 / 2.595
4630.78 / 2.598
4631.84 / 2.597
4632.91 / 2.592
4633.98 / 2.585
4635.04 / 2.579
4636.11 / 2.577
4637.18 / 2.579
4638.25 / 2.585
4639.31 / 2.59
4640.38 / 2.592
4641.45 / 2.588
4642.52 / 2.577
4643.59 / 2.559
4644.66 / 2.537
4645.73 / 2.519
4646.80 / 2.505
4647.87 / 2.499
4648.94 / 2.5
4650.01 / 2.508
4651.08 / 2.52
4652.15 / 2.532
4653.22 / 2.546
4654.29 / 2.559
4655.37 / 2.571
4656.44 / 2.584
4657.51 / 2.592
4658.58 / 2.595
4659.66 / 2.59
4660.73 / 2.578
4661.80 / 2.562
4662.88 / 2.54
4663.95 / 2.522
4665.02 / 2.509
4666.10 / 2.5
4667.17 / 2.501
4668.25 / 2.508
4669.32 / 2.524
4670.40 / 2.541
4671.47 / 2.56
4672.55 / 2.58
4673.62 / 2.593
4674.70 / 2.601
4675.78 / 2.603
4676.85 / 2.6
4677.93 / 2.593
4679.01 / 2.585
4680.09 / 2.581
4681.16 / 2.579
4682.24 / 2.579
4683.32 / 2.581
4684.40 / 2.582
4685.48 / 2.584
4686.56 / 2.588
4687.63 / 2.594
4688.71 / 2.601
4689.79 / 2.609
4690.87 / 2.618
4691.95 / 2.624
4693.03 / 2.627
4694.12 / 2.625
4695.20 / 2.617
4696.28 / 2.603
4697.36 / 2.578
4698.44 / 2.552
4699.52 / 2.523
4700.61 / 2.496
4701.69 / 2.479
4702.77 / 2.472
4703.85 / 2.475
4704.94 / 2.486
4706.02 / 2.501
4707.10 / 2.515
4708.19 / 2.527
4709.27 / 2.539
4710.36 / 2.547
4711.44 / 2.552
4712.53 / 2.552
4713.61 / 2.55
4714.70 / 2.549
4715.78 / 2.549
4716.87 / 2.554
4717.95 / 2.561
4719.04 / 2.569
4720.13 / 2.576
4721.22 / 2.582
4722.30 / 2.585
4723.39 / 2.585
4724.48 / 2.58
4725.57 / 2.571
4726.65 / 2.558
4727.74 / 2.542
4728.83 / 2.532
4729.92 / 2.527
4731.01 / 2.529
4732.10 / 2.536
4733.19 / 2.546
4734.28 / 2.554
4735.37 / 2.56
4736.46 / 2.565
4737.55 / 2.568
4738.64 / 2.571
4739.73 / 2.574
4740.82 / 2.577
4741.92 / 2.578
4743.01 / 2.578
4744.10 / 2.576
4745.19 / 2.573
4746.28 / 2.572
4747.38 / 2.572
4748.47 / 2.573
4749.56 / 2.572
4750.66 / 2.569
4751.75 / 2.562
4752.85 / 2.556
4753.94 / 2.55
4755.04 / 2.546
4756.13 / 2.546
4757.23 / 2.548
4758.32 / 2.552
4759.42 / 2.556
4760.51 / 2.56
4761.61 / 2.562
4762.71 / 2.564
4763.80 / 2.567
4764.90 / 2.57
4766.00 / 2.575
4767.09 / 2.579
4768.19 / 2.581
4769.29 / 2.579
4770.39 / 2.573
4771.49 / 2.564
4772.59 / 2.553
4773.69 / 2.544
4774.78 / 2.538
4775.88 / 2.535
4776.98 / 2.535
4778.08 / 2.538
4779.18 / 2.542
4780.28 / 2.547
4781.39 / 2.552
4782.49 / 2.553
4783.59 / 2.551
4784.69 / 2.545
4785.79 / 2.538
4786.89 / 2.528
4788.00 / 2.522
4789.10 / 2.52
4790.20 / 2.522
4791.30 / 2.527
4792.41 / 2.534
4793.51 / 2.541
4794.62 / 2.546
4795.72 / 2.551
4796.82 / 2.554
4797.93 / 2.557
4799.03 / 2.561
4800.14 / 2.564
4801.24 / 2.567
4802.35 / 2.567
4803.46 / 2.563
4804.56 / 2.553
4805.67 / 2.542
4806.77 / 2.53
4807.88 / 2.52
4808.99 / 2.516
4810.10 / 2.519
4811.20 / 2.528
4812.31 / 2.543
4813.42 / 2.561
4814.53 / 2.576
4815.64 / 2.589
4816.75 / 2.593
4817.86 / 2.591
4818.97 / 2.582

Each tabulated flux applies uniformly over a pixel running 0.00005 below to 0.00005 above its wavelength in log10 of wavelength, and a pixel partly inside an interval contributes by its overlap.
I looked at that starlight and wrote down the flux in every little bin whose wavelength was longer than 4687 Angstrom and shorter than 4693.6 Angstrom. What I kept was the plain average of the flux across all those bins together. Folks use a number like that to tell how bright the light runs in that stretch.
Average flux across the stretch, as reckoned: 2.612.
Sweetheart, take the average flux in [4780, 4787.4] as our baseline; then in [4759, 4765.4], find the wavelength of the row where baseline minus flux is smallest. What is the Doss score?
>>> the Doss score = 4764.90 Angstrom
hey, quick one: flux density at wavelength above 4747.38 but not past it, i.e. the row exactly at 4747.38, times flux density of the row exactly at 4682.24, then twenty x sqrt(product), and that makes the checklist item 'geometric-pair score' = 51.5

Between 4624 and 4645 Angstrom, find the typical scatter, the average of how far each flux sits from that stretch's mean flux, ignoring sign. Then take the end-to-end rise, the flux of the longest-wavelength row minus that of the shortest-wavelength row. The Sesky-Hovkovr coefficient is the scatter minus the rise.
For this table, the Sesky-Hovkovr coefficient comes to 0.05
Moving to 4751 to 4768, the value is -0.01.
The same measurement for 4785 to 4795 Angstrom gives 0.00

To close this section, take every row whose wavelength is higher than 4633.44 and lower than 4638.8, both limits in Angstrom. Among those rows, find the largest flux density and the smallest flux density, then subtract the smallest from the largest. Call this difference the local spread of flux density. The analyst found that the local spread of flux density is 0.008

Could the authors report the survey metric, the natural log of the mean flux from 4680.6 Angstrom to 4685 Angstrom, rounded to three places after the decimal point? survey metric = 0.948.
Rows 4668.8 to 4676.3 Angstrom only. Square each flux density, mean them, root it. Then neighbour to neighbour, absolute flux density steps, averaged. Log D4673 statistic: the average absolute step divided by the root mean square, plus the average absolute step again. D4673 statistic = 0.018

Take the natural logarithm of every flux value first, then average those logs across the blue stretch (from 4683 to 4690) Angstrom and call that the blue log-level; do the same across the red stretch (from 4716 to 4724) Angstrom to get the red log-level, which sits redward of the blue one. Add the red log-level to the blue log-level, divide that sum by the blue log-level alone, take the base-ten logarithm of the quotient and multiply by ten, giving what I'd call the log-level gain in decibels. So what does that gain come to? 2.99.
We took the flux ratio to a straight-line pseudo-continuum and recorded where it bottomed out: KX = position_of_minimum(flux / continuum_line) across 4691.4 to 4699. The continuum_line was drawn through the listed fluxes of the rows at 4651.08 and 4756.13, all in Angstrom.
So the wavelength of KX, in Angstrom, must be 4698.44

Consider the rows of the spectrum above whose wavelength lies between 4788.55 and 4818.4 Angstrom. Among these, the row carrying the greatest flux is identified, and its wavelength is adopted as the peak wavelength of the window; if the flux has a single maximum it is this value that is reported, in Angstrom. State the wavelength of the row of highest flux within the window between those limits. 4816.75 Angstrom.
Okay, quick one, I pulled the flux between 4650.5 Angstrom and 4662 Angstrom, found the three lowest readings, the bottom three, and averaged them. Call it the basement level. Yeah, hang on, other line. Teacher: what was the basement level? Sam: 2.53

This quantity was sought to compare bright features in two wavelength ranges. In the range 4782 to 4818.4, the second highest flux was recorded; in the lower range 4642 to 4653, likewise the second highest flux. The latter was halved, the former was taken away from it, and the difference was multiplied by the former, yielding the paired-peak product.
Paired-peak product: -3.40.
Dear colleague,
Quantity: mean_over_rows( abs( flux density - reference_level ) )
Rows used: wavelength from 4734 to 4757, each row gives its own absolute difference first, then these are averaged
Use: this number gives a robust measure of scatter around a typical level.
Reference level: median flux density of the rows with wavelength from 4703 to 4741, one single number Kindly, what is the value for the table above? 0.0156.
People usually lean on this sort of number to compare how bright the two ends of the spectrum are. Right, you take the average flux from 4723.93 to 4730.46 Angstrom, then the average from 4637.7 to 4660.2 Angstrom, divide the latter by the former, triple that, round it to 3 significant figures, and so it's 3.00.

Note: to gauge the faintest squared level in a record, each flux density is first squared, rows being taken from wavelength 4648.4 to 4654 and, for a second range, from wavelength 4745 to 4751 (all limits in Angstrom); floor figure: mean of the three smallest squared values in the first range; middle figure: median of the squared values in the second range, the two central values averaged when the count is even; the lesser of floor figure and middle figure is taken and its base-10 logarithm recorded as 0.799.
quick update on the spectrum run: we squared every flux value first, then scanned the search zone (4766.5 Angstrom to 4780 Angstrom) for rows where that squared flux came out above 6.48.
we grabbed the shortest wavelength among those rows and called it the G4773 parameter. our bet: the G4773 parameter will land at 4767.09 Angstrom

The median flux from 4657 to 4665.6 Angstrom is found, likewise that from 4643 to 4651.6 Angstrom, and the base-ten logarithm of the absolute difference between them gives -1.2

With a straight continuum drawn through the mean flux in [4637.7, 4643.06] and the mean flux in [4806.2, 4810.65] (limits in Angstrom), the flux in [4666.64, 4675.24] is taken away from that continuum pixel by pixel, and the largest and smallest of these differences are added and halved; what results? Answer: 0.024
